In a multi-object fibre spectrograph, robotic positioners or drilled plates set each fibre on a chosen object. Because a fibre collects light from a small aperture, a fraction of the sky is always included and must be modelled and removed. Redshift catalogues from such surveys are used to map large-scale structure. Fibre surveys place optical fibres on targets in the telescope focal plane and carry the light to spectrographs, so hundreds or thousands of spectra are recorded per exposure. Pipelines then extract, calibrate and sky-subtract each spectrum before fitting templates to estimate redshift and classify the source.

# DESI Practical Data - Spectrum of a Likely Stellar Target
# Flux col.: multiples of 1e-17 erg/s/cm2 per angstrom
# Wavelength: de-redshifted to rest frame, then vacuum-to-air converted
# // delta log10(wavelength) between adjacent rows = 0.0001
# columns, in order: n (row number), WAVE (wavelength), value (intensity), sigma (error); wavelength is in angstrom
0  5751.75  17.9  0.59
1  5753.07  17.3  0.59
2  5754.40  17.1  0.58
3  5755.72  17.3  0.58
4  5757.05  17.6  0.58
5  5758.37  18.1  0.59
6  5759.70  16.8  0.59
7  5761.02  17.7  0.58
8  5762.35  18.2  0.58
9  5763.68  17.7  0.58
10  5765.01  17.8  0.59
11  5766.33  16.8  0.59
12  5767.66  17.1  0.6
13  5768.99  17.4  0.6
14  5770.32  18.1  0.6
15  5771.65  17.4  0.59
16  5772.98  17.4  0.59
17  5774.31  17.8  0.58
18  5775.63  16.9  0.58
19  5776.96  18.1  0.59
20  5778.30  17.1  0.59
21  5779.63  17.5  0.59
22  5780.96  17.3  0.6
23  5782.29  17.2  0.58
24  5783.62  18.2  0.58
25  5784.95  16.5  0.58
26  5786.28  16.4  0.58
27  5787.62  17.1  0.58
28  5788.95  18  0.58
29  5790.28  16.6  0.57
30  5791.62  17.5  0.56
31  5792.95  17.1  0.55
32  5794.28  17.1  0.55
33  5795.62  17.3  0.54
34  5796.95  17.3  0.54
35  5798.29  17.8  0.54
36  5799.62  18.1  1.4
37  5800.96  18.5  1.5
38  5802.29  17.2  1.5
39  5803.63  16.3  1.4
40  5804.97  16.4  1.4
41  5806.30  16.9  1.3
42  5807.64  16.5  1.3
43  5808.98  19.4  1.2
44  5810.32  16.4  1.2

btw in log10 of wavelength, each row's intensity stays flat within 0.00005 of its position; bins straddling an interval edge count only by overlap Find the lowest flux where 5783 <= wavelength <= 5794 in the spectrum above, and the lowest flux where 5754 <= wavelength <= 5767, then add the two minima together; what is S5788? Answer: 33.2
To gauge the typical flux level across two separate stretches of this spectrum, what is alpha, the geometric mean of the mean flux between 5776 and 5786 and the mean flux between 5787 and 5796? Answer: 17.3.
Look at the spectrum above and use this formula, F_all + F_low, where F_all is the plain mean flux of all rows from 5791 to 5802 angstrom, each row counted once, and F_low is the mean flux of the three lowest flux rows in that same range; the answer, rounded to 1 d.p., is 34.8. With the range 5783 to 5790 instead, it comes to 33.9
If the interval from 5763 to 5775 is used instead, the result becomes 34.6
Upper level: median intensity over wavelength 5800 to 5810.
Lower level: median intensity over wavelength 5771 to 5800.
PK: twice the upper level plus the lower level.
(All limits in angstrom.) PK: 51.1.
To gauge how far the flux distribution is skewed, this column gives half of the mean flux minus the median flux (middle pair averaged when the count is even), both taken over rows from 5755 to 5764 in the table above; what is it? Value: -0.04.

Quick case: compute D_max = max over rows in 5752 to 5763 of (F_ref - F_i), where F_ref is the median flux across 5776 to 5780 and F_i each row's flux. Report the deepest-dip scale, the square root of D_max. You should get 0.84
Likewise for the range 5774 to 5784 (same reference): 0.77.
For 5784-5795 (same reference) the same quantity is 1.05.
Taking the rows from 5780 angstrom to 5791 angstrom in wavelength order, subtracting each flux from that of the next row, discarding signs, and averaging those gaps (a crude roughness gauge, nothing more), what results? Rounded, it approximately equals 0.84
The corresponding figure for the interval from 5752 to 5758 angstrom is 0.23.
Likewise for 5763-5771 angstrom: 0.48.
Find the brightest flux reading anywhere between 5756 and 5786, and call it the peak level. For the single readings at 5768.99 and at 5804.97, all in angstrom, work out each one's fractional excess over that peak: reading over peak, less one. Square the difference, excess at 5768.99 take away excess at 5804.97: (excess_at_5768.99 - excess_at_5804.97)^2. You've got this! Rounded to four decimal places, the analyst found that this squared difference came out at 0.0030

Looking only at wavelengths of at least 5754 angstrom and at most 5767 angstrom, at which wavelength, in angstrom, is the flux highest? 5762.35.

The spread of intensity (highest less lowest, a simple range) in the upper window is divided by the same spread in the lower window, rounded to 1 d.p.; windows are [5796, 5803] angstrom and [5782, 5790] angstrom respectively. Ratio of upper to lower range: 0.7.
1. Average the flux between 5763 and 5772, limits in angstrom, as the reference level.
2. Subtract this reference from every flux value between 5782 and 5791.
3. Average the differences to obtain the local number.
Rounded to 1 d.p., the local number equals -0.3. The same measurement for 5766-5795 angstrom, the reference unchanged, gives -0.2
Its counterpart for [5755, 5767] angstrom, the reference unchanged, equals 0.1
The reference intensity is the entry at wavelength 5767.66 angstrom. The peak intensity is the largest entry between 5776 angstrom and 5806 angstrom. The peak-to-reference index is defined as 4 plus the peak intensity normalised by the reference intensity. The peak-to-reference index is 5.08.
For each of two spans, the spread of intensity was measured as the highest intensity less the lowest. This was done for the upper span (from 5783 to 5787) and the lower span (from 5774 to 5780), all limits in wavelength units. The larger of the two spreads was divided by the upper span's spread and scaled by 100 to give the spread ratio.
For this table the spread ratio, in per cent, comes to 100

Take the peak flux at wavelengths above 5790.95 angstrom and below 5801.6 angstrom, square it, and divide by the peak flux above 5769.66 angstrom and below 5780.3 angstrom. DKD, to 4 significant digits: 18.91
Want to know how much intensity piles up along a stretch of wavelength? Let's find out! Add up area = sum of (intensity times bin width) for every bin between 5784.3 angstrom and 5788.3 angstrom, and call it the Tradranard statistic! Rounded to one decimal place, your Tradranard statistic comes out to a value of 66.6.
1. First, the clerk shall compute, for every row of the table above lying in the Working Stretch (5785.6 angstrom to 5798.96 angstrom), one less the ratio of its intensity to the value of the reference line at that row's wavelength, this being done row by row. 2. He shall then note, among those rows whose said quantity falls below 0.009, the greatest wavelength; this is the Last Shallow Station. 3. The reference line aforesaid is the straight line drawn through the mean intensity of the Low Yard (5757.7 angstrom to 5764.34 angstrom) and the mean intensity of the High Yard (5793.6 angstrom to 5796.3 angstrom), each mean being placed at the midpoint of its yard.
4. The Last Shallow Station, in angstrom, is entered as 5798.29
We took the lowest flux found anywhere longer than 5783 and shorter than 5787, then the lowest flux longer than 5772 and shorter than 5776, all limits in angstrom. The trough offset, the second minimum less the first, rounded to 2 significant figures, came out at 0.50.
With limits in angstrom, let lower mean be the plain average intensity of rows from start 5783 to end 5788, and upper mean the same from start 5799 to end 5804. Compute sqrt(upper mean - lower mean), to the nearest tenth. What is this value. 0.7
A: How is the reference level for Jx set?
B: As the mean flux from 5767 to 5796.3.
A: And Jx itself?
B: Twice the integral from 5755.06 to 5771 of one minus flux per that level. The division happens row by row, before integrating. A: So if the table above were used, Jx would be -0.4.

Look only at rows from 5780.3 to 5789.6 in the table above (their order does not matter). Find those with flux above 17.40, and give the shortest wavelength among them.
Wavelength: 5783.62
